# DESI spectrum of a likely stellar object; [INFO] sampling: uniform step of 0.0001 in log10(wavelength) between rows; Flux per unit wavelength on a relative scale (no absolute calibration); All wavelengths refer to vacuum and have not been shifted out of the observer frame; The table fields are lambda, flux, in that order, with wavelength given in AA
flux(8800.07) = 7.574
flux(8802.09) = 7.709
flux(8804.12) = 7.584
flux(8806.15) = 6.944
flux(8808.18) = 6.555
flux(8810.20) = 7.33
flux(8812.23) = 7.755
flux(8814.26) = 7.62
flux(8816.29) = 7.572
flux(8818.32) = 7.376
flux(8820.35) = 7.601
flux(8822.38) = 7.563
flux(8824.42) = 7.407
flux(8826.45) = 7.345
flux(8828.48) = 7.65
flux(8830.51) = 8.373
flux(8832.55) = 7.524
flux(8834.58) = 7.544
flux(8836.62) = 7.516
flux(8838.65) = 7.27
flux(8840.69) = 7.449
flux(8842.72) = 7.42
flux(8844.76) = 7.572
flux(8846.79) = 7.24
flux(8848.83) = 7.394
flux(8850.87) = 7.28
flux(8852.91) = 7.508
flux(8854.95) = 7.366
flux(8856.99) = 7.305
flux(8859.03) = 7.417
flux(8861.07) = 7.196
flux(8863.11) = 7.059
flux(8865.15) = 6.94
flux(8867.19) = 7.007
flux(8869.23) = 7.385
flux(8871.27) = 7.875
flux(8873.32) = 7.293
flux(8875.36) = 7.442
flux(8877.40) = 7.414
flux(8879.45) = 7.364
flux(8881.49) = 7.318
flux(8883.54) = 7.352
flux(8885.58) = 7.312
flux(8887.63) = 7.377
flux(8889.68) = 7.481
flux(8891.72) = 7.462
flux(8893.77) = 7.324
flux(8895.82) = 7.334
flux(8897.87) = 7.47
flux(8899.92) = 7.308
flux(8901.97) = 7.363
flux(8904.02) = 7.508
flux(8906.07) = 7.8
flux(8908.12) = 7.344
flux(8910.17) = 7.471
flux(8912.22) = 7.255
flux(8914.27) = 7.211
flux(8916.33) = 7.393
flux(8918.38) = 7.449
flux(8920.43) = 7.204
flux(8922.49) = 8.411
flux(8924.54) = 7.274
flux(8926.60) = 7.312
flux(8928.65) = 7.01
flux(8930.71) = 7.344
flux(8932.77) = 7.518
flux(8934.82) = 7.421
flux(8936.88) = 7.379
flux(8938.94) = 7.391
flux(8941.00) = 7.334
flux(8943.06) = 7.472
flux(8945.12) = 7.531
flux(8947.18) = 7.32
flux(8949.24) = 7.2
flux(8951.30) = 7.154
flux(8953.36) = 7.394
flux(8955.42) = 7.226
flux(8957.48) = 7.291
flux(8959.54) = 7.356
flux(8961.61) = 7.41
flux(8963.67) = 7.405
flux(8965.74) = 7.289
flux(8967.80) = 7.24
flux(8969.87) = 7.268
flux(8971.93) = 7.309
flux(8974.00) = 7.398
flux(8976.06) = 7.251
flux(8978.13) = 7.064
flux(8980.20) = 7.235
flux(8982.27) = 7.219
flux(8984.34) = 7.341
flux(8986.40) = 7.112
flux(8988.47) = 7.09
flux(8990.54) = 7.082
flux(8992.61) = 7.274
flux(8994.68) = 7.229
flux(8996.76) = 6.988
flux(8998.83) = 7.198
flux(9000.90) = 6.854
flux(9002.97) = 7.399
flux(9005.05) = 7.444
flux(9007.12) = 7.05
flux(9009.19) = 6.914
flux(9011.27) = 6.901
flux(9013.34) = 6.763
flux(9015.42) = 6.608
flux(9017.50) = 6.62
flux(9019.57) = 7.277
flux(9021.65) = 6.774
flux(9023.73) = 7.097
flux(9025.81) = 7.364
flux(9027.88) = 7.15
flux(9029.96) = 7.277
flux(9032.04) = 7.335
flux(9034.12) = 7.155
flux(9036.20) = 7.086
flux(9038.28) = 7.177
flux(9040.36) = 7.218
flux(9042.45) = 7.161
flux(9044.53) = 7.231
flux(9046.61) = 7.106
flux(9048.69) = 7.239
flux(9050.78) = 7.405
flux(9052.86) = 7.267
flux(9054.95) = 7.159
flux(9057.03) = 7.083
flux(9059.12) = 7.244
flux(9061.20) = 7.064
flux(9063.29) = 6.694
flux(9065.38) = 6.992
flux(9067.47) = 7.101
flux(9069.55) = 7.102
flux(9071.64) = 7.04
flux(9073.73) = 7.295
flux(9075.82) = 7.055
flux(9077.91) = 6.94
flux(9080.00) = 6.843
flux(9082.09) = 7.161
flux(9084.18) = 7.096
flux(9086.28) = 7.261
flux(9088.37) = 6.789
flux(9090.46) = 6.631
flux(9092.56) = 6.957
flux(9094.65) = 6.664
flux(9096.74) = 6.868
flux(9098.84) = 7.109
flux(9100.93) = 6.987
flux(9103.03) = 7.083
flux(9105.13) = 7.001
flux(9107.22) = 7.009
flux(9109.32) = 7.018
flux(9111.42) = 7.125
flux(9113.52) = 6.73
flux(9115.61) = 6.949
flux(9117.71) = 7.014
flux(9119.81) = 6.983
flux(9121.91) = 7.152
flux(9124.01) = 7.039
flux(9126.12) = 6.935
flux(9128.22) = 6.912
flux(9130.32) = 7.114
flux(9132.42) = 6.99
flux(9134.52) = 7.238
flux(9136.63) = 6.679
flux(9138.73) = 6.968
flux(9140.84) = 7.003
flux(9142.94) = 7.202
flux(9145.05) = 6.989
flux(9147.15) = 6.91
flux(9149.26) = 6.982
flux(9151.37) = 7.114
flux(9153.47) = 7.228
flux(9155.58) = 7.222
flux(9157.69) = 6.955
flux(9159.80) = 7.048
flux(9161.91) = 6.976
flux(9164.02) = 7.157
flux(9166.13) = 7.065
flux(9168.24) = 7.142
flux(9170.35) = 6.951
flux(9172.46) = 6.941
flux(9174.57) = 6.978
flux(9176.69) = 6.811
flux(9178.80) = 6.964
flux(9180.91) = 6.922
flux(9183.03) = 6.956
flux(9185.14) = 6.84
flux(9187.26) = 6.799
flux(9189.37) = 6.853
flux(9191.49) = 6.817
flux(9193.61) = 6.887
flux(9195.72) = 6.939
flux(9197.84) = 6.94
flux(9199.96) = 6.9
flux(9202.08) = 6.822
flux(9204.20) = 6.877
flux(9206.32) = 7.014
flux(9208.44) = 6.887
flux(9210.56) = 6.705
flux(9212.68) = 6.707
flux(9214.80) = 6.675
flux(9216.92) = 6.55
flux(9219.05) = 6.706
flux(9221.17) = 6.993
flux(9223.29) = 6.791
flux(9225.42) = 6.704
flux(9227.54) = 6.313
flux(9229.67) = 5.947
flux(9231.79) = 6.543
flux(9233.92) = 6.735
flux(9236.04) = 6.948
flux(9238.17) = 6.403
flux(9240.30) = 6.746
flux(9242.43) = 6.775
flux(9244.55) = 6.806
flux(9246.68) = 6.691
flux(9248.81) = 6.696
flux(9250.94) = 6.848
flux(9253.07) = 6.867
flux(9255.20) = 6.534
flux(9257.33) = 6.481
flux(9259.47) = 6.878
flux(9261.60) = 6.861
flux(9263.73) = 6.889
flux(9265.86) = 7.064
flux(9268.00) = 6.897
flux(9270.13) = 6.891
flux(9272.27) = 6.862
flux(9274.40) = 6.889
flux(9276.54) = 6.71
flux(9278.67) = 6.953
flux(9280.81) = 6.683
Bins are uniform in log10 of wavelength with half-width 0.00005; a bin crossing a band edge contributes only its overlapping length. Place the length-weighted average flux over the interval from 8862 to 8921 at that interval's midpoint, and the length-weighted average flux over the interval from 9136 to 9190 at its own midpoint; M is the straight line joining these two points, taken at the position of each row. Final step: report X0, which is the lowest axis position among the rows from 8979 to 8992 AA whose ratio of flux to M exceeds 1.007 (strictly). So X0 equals 8984.34 AA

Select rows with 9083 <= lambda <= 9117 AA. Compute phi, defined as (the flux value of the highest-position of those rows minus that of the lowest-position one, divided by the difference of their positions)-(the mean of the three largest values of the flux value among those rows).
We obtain -7.2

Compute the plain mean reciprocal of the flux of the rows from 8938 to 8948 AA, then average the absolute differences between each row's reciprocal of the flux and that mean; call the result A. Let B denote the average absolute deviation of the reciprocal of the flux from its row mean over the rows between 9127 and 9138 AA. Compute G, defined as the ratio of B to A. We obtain 2.4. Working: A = 0.0013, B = 0.0032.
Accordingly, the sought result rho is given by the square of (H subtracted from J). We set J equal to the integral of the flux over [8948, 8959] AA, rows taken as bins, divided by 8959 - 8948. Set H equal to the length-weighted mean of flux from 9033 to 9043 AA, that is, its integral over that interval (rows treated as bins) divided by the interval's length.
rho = 0.01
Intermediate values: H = 7.16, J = 7.27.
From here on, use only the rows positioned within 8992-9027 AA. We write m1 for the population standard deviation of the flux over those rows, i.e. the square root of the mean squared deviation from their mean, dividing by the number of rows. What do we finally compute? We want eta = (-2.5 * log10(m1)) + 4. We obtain 5.5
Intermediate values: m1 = 0.26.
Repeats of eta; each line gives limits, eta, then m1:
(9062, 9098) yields 5.8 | 0.19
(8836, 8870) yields 5.9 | 0.18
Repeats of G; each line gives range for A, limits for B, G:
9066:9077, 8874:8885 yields 0.5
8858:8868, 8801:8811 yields 2.6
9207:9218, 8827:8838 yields 2.5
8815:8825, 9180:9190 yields 0.7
